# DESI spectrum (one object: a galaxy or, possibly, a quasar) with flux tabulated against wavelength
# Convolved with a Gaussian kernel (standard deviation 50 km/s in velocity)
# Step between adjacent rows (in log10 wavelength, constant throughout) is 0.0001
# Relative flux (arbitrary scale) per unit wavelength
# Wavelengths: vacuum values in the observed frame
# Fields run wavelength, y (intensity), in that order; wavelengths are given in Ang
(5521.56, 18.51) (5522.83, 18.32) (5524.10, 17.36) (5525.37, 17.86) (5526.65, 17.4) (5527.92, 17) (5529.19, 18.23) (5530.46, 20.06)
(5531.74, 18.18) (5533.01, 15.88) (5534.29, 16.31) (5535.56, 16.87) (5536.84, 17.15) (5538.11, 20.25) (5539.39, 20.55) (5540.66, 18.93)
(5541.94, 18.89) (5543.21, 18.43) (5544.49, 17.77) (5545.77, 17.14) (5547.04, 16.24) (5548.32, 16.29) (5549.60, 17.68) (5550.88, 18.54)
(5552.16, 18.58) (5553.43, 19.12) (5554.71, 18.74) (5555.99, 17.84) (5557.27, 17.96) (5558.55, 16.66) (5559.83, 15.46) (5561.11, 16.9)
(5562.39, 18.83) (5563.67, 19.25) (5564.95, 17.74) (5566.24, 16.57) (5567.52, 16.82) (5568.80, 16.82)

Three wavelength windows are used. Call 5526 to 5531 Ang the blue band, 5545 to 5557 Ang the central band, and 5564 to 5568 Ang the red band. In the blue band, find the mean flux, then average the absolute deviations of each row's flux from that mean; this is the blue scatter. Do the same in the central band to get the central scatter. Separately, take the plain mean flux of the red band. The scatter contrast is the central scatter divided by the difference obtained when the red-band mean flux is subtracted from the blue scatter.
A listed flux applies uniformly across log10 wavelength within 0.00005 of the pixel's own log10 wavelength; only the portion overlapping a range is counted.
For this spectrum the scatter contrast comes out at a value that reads -0.053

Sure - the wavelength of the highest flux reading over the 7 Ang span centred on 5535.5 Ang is 5538.11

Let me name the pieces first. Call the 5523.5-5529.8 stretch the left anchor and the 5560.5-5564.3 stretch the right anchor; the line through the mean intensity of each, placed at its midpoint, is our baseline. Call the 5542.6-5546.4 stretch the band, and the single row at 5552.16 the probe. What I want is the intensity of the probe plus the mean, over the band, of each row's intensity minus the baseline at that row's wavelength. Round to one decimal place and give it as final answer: 18.4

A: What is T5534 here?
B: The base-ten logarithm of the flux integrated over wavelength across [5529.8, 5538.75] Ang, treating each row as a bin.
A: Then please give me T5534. 2.20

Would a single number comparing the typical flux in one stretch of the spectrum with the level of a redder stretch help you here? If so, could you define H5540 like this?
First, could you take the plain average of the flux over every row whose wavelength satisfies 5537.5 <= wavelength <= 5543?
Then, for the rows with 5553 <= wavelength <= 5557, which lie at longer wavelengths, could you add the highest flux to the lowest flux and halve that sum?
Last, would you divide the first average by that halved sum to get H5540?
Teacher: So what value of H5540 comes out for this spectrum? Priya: 1.06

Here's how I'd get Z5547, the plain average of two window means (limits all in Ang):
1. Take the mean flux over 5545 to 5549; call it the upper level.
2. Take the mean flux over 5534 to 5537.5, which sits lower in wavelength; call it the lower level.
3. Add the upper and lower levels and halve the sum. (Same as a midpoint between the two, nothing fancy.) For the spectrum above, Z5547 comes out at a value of 16.7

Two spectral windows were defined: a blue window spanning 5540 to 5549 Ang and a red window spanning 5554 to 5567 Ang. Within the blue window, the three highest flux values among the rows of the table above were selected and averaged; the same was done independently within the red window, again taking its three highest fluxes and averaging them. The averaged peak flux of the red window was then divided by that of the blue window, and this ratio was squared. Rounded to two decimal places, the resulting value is 1.02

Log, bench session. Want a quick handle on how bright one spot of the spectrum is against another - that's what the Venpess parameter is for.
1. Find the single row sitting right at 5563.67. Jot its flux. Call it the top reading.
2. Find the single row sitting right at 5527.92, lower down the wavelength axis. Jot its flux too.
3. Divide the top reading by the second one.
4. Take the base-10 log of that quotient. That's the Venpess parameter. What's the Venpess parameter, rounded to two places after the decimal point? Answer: 0.05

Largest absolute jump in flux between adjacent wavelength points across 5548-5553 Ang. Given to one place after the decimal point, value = 1.4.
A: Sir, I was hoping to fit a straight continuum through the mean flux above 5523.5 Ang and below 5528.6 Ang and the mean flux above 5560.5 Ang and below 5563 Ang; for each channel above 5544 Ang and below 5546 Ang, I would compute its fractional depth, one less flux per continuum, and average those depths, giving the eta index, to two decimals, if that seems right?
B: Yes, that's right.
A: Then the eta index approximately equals 0.01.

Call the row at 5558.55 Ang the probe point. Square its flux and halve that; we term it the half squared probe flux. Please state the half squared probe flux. 139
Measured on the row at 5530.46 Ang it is 201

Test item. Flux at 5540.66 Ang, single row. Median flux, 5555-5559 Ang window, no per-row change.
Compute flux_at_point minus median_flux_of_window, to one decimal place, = 1.1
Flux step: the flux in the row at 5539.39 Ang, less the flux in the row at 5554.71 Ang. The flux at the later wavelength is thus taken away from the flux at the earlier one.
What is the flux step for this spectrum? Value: 1.8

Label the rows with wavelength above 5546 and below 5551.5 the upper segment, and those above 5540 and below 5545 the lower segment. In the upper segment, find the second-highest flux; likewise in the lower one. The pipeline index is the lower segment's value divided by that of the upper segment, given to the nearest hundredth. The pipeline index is 1.07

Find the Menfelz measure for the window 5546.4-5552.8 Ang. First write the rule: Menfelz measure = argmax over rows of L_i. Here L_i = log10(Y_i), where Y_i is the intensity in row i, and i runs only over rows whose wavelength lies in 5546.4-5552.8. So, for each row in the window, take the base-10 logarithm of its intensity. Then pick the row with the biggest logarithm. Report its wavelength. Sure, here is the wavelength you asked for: 5552.16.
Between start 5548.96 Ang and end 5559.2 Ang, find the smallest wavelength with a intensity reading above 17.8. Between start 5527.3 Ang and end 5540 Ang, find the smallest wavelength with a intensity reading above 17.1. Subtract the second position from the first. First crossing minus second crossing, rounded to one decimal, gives 21.7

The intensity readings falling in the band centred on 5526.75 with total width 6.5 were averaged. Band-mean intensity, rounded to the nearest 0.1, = 17.6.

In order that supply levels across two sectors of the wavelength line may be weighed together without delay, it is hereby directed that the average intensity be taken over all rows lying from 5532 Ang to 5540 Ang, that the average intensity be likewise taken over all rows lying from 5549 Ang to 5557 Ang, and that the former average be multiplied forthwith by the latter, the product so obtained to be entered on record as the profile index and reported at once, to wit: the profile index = 328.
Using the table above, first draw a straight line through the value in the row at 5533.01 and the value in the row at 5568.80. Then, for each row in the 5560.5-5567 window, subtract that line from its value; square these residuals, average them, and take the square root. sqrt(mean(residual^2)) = 1.6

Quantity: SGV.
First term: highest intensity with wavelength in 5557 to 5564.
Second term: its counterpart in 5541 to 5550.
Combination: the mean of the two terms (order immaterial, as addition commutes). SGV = 19.1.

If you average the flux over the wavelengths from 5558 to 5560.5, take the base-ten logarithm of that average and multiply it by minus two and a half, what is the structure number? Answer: -3.01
